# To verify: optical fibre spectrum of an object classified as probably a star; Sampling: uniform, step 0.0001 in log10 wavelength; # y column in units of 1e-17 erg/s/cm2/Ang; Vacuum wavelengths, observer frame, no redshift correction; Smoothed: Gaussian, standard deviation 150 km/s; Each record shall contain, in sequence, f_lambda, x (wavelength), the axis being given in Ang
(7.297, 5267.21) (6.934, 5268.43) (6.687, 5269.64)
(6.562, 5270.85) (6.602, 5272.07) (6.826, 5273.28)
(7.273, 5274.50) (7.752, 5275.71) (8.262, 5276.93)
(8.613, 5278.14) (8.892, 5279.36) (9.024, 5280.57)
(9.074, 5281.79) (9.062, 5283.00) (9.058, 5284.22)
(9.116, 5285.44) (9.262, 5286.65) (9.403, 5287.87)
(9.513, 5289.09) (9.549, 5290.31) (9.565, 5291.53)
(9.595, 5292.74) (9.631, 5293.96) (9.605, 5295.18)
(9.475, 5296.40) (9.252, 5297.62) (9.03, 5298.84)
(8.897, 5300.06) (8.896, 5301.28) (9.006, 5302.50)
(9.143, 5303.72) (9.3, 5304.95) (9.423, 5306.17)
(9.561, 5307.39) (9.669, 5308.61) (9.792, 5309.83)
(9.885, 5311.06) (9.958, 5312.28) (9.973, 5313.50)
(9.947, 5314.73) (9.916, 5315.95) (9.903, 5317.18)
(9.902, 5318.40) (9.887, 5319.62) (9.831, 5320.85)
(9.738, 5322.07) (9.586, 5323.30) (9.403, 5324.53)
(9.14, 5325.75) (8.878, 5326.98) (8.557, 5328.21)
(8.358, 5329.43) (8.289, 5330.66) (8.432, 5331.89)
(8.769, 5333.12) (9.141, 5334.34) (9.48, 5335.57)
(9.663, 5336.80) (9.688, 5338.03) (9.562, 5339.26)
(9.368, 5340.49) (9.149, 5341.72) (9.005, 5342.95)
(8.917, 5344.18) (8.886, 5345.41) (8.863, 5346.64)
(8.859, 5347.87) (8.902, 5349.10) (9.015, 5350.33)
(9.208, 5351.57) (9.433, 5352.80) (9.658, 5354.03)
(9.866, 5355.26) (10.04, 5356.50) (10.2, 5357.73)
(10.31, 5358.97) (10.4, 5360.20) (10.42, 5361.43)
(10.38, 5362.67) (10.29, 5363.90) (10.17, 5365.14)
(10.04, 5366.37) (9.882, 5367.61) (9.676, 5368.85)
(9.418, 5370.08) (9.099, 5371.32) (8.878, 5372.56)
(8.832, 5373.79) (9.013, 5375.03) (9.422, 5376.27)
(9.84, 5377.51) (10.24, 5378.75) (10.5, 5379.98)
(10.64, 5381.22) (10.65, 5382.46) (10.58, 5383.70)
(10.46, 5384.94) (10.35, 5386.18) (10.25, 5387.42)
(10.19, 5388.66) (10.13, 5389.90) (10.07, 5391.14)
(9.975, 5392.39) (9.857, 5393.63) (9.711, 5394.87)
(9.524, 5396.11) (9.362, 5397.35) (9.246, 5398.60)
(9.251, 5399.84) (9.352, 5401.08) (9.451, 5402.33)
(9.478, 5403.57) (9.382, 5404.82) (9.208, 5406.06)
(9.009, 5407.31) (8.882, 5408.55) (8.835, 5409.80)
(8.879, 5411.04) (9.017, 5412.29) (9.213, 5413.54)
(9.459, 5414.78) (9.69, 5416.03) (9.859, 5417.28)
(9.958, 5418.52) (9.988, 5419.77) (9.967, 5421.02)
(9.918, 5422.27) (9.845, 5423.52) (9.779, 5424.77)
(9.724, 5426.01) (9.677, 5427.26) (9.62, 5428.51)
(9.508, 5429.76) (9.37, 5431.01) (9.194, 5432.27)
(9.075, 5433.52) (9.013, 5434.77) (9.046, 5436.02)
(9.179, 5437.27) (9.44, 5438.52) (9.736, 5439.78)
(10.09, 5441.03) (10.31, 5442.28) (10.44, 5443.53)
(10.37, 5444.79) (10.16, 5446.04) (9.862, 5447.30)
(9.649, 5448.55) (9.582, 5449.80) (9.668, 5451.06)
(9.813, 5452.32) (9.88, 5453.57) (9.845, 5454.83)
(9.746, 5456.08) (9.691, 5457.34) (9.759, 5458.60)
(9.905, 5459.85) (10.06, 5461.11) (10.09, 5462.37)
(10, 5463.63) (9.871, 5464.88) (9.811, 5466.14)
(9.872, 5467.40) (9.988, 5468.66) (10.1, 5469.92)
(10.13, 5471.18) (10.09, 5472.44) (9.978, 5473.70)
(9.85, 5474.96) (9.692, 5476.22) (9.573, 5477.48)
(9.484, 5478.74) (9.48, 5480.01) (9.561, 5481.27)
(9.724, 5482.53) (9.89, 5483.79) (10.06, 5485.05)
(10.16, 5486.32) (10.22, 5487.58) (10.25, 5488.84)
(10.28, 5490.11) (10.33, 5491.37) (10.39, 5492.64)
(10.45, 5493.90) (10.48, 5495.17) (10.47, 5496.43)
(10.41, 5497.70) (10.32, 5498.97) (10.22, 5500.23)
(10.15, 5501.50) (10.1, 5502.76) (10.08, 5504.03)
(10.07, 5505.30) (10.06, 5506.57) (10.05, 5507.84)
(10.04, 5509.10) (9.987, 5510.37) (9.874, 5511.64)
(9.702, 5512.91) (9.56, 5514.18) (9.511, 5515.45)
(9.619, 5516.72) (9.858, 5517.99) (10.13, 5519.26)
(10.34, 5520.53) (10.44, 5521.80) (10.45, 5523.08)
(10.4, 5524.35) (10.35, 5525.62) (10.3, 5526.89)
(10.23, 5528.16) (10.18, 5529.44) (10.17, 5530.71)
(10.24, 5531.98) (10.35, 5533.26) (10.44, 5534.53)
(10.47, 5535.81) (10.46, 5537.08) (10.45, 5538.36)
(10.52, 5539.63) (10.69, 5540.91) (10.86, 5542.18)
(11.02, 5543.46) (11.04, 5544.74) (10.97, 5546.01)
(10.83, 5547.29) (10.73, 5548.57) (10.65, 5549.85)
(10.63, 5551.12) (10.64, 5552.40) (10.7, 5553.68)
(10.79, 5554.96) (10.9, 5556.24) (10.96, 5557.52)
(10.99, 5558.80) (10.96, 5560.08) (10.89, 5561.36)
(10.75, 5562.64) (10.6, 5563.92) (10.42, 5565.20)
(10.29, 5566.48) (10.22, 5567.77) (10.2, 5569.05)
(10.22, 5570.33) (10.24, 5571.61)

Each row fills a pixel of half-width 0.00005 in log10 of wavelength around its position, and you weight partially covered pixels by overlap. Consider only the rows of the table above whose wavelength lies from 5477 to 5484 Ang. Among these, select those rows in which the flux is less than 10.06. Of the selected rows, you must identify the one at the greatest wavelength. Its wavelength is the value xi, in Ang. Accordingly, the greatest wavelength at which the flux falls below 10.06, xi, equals 5483.79 Ang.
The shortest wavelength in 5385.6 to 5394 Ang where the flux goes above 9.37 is 5386.18 Ang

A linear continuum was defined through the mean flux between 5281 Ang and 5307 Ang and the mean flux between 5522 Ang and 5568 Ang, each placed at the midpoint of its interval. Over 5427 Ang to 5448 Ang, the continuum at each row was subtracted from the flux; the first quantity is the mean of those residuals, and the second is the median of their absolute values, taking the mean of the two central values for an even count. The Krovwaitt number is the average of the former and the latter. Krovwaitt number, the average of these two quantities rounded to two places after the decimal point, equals 0.00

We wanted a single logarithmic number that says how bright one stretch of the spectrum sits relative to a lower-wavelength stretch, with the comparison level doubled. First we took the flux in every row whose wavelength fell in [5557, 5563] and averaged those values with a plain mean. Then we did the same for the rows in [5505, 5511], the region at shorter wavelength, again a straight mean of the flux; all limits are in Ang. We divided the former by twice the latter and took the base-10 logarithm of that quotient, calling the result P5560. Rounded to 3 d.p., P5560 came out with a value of -0.265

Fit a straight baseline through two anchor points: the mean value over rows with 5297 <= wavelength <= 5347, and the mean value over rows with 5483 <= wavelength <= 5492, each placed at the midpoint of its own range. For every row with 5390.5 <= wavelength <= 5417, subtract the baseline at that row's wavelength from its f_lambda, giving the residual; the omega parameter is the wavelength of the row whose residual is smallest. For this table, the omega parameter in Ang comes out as 5409.80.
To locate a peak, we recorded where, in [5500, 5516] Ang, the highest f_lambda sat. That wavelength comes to 5500.23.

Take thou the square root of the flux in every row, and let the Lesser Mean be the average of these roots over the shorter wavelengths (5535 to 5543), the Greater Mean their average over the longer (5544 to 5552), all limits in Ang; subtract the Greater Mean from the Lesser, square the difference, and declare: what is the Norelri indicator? 0.0013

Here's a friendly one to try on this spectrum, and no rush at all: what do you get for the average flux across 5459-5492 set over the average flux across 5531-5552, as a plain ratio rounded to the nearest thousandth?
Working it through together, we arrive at 0.934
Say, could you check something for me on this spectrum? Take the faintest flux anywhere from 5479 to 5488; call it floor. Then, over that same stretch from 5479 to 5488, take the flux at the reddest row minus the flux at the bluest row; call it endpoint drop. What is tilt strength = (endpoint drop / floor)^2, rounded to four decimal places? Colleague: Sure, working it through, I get 0.0061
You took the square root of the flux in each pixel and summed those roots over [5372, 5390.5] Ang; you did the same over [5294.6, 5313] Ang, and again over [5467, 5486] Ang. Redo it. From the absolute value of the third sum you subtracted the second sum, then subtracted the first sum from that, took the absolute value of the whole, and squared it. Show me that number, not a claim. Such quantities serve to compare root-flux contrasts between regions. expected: 2147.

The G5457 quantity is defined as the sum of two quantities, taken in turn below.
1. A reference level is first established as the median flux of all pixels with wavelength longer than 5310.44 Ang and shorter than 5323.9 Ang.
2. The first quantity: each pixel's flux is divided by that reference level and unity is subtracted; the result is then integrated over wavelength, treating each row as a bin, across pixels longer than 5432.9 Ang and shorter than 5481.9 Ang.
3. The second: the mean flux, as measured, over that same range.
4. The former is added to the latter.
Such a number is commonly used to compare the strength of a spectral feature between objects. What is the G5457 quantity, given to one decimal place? 9.2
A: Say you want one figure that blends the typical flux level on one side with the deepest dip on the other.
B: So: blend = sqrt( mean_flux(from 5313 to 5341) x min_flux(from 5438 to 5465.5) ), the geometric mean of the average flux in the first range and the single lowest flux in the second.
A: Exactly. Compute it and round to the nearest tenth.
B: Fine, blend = 9.4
